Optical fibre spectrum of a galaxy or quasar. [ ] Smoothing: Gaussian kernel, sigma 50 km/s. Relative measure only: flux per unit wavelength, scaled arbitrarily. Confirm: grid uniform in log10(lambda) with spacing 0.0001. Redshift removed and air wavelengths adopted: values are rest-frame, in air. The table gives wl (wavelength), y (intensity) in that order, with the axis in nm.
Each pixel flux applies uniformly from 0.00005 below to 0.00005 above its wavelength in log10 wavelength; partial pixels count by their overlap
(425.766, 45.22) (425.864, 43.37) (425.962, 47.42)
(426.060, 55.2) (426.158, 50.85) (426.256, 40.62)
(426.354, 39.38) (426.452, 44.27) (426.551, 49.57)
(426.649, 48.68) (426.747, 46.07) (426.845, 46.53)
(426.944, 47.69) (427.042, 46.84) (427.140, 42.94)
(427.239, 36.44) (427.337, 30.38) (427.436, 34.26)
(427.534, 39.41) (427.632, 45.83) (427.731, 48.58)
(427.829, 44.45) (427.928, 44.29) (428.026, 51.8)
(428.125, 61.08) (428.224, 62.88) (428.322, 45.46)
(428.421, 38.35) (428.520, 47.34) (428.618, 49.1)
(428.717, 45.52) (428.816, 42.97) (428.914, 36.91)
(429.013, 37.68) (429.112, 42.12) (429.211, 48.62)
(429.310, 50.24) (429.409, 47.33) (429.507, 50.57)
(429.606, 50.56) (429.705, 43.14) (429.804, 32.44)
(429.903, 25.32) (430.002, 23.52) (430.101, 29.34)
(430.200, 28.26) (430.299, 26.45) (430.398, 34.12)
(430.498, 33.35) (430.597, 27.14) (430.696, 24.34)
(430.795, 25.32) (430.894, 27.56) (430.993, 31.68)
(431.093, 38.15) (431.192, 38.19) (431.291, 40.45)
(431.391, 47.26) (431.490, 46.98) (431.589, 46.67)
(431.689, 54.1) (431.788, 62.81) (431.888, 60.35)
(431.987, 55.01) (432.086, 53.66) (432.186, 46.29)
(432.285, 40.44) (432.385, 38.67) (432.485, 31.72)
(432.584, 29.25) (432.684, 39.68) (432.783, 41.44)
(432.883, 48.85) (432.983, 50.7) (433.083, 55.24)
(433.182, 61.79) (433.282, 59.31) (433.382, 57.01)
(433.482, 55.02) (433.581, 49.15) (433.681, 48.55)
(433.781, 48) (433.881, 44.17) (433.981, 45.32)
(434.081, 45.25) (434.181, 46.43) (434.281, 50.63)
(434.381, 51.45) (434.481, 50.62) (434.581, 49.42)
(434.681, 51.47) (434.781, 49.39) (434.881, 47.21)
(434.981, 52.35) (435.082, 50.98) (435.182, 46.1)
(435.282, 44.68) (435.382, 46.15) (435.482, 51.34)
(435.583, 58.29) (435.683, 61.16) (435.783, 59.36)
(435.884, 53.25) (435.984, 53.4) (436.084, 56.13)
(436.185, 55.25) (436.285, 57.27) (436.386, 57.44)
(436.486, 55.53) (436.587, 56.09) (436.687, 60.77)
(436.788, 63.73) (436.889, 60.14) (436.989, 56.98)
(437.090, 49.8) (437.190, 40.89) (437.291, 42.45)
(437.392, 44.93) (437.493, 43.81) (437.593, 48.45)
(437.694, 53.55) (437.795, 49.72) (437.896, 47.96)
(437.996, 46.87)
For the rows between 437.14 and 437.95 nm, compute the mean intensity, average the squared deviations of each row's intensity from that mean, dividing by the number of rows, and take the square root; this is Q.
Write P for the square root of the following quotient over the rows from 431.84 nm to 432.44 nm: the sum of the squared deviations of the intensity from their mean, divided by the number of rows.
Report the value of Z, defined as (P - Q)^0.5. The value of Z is 2.0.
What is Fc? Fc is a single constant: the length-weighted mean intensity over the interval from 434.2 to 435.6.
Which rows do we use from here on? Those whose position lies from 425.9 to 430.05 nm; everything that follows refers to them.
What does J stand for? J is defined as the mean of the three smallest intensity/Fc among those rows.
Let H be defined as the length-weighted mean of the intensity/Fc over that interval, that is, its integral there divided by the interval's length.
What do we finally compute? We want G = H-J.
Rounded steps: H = 0.89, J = 0.5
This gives 0.36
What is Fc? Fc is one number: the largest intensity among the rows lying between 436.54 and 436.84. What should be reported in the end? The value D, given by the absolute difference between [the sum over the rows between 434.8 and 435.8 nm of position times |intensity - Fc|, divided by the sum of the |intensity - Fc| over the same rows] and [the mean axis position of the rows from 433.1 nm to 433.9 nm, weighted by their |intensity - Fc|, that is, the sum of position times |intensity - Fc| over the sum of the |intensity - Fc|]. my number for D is 1.59 nm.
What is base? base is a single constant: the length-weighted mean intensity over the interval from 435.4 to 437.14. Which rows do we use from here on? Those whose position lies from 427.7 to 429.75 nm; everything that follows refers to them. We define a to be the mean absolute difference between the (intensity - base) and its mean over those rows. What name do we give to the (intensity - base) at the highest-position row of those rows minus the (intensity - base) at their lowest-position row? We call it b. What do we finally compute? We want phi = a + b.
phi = -1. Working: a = 5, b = -5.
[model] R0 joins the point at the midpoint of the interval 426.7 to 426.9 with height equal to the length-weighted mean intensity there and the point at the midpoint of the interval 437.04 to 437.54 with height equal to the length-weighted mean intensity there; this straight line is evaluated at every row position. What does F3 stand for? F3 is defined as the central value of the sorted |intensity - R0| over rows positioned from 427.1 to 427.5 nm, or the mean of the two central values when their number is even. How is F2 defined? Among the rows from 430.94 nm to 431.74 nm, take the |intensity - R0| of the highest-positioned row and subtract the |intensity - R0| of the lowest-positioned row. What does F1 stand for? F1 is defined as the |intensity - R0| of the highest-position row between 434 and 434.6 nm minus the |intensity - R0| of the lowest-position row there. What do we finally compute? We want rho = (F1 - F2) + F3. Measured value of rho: 20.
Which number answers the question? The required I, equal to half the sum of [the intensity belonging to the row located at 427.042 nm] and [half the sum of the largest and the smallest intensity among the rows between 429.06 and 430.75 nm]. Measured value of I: 42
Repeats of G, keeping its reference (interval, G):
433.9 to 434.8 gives 0.06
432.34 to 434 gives 0.28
